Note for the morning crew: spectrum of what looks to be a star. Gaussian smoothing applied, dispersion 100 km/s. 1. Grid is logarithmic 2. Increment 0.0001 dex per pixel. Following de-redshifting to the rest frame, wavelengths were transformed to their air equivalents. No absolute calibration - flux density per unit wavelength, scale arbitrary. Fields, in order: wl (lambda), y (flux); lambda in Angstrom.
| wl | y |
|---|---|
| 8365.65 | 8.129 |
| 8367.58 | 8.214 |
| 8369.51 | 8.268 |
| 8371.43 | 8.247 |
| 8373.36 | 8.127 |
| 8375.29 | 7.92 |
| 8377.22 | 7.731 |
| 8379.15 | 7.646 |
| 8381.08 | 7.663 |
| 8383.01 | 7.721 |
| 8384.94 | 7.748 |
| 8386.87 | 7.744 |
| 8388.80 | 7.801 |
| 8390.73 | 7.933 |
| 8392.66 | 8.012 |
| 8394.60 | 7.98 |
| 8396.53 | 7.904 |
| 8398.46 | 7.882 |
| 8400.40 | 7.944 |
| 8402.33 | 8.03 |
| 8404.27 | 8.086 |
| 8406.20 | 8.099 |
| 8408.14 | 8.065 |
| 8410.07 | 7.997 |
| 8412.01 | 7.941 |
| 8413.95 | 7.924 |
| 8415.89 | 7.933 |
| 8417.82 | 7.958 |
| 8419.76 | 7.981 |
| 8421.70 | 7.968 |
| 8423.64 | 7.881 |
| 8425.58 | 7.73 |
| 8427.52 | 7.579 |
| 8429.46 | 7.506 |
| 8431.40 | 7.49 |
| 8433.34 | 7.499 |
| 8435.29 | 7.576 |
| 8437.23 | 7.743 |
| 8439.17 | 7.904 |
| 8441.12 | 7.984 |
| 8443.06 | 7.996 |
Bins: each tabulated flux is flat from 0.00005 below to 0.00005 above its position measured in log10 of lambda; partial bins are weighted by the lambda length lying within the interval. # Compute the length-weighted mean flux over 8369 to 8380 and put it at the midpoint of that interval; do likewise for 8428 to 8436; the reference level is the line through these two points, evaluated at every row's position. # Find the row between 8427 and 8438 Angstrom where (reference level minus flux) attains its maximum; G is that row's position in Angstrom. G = 8431.40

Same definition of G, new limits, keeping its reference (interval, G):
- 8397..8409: 8398.46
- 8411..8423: 8413.95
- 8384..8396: 8384.94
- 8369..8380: 8379.15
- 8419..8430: 8429.46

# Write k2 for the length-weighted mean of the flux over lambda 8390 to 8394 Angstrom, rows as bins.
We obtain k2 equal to 8.0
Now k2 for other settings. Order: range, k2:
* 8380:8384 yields 7.7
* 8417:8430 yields 7.8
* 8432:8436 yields 7.5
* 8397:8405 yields 8.0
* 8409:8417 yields 8.0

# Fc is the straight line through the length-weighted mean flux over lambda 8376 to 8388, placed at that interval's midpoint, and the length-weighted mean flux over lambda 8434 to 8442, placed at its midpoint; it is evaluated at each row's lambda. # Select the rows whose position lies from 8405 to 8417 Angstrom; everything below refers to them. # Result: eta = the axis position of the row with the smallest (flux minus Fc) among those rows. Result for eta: 8413.95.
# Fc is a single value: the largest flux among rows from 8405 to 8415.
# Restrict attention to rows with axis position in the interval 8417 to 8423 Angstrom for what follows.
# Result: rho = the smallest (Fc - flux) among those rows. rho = 0.12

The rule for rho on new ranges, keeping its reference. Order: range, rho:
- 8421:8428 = 0.13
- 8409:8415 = 0.10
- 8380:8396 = 0.09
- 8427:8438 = 0.36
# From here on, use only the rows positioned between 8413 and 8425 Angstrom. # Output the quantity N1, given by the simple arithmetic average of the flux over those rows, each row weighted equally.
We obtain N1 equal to 7.94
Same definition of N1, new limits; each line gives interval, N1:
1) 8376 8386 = 7.70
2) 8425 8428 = 7.65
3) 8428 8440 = 7.62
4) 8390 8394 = 7.97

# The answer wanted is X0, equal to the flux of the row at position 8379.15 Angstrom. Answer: 7.646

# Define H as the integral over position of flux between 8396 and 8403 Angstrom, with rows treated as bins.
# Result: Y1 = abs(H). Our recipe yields 56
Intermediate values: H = 56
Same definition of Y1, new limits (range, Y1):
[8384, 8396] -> 94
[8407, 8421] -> 112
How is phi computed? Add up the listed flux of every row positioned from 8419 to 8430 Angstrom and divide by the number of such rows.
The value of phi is 7.77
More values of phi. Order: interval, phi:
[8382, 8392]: 7.79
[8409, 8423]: 7.96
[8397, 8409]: 8.02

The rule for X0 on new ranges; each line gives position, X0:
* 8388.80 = 7.801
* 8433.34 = 7.499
